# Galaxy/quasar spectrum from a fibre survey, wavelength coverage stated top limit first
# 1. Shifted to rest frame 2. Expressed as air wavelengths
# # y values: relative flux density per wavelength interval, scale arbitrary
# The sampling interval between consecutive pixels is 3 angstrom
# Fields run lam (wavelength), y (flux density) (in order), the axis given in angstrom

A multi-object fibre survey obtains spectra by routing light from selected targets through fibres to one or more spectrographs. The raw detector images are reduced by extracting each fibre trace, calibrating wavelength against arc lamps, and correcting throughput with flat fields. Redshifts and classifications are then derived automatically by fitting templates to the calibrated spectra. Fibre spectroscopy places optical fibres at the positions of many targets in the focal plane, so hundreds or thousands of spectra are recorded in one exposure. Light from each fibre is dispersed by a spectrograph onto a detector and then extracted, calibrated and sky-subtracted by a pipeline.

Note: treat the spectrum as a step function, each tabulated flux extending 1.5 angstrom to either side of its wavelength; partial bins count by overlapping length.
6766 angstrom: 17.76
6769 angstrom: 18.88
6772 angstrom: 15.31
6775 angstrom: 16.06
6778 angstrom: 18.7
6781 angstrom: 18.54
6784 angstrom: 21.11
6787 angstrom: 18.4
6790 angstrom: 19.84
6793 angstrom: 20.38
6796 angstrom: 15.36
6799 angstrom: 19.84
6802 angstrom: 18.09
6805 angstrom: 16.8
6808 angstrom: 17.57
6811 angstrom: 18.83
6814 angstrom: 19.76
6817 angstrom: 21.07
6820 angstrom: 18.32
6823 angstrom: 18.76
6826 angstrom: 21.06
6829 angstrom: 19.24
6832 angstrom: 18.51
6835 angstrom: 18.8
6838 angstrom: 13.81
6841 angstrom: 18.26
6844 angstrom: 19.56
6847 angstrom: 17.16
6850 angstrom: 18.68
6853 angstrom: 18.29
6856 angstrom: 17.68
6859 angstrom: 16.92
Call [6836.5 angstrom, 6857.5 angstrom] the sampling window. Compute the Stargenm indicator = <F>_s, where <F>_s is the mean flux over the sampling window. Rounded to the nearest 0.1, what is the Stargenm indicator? 17.6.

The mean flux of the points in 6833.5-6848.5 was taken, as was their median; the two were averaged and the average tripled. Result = 53.7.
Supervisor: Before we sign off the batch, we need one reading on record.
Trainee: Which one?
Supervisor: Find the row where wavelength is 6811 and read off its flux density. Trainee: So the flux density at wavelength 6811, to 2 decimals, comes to 18.83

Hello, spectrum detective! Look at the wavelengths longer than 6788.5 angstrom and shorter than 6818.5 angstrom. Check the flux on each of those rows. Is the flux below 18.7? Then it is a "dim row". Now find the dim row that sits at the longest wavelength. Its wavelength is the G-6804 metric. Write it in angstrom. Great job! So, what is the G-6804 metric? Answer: 6808 angstrom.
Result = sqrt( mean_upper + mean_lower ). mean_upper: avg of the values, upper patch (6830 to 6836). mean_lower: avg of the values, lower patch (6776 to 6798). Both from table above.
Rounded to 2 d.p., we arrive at 6.13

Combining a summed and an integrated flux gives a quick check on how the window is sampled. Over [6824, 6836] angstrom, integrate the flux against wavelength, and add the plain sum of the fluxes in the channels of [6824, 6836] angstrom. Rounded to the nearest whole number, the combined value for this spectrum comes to 310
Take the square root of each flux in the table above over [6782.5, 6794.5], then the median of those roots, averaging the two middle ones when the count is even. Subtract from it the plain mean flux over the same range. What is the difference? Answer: -15.4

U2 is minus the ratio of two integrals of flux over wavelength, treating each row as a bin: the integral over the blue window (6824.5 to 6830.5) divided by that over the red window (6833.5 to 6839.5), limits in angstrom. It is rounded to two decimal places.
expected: -1.24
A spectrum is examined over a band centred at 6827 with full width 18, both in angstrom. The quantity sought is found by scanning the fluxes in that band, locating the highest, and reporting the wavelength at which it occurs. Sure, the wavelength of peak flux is 6826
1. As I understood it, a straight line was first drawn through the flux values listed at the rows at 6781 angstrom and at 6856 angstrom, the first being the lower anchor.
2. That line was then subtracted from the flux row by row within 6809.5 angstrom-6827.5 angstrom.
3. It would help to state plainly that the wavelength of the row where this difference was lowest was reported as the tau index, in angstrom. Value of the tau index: 6820 angstrom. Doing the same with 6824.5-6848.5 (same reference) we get 6838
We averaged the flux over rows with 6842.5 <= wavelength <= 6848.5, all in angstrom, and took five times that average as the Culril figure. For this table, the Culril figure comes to 91.8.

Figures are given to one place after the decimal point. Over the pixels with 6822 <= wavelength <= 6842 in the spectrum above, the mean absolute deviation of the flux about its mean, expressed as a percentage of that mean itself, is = 7.2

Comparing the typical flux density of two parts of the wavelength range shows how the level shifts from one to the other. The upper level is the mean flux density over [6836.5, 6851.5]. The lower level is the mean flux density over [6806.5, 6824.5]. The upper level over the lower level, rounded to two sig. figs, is 0.92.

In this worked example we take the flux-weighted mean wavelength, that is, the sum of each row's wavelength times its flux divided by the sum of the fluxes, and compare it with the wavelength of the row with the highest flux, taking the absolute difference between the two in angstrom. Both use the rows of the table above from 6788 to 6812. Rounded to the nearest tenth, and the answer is 7.3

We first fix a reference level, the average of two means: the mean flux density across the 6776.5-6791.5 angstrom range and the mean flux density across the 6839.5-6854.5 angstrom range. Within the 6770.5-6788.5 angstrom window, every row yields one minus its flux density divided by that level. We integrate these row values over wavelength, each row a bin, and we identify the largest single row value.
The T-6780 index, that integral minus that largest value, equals 0.6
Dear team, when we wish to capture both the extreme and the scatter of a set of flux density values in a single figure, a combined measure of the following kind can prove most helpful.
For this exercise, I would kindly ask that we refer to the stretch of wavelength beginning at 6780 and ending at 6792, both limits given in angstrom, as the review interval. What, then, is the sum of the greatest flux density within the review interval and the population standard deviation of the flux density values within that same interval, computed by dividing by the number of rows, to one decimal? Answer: 22.2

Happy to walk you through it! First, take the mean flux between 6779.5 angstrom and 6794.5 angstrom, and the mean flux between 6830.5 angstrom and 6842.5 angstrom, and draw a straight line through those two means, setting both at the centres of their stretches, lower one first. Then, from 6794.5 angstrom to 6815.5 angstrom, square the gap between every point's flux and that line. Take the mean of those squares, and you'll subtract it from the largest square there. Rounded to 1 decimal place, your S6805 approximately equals 11.6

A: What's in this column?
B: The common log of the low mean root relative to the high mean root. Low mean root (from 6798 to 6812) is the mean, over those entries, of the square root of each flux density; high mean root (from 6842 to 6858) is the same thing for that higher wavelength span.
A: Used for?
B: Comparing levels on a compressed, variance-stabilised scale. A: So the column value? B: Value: -0.001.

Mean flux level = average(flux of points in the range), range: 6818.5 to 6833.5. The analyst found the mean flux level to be 19.2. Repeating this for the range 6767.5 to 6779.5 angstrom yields 17.2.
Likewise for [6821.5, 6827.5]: 19.9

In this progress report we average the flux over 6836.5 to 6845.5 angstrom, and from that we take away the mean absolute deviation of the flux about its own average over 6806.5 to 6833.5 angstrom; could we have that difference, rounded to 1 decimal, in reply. 16.3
